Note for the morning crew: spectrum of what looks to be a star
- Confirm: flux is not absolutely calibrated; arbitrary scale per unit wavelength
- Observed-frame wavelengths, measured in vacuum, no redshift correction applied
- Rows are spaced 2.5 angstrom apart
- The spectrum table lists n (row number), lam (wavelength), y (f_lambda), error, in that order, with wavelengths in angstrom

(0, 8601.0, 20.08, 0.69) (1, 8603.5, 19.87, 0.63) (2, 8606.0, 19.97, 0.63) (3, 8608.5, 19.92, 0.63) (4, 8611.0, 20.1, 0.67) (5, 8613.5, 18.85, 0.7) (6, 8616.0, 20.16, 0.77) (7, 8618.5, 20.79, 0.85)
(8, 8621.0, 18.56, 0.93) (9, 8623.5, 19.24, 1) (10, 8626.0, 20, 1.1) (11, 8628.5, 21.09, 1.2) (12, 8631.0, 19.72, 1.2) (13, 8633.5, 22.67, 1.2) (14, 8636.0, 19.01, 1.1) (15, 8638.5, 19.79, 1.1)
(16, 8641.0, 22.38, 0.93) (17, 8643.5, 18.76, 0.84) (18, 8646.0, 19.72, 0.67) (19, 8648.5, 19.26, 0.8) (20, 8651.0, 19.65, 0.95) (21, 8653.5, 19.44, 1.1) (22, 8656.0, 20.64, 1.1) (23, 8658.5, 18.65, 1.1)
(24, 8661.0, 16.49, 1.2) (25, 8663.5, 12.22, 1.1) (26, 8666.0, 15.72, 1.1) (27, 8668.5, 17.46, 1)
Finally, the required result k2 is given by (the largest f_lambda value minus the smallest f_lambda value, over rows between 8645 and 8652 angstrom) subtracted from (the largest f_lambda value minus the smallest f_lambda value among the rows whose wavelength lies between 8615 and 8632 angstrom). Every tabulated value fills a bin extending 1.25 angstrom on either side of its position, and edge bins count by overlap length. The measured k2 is 2.1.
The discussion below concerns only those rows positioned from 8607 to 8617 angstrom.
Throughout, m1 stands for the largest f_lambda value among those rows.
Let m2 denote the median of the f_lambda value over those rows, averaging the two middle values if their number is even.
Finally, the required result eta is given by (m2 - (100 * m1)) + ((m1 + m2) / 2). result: -1976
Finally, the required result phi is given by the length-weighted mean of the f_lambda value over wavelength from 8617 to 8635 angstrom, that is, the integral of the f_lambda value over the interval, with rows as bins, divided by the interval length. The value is 20.3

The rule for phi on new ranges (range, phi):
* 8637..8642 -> 20.9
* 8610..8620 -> 19.9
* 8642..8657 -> 19.6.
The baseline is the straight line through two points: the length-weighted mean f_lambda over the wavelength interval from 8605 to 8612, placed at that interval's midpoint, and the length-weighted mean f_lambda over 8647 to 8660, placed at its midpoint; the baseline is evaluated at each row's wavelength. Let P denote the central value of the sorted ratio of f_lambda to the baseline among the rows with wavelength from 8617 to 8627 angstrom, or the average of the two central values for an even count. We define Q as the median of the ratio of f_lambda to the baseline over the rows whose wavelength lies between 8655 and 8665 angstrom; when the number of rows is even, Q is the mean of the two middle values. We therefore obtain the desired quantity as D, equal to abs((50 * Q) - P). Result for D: 44.3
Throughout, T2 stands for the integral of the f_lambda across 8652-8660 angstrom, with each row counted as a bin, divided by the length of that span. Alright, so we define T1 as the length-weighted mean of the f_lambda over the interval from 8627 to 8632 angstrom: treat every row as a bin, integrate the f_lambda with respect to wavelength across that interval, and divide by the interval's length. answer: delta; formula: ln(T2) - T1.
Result -17.45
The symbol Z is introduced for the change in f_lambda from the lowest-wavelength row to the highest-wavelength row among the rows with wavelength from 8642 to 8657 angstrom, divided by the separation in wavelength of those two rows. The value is 0.15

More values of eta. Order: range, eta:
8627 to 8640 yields -2226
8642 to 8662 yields -2025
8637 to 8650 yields -2197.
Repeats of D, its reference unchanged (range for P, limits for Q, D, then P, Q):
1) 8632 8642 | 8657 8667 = 40.5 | 1.07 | 0.832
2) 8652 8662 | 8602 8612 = 48.9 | 0.98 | 0.997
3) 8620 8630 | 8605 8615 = 48.9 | 0.99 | 0.997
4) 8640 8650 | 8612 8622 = 48.0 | 1.00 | 0.979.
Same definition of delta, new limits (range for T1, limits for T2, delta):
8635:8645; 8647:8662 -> -17.05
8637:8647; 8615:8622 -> -17.16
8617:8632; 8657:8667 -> -17.14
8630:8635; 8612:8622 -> -18.18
